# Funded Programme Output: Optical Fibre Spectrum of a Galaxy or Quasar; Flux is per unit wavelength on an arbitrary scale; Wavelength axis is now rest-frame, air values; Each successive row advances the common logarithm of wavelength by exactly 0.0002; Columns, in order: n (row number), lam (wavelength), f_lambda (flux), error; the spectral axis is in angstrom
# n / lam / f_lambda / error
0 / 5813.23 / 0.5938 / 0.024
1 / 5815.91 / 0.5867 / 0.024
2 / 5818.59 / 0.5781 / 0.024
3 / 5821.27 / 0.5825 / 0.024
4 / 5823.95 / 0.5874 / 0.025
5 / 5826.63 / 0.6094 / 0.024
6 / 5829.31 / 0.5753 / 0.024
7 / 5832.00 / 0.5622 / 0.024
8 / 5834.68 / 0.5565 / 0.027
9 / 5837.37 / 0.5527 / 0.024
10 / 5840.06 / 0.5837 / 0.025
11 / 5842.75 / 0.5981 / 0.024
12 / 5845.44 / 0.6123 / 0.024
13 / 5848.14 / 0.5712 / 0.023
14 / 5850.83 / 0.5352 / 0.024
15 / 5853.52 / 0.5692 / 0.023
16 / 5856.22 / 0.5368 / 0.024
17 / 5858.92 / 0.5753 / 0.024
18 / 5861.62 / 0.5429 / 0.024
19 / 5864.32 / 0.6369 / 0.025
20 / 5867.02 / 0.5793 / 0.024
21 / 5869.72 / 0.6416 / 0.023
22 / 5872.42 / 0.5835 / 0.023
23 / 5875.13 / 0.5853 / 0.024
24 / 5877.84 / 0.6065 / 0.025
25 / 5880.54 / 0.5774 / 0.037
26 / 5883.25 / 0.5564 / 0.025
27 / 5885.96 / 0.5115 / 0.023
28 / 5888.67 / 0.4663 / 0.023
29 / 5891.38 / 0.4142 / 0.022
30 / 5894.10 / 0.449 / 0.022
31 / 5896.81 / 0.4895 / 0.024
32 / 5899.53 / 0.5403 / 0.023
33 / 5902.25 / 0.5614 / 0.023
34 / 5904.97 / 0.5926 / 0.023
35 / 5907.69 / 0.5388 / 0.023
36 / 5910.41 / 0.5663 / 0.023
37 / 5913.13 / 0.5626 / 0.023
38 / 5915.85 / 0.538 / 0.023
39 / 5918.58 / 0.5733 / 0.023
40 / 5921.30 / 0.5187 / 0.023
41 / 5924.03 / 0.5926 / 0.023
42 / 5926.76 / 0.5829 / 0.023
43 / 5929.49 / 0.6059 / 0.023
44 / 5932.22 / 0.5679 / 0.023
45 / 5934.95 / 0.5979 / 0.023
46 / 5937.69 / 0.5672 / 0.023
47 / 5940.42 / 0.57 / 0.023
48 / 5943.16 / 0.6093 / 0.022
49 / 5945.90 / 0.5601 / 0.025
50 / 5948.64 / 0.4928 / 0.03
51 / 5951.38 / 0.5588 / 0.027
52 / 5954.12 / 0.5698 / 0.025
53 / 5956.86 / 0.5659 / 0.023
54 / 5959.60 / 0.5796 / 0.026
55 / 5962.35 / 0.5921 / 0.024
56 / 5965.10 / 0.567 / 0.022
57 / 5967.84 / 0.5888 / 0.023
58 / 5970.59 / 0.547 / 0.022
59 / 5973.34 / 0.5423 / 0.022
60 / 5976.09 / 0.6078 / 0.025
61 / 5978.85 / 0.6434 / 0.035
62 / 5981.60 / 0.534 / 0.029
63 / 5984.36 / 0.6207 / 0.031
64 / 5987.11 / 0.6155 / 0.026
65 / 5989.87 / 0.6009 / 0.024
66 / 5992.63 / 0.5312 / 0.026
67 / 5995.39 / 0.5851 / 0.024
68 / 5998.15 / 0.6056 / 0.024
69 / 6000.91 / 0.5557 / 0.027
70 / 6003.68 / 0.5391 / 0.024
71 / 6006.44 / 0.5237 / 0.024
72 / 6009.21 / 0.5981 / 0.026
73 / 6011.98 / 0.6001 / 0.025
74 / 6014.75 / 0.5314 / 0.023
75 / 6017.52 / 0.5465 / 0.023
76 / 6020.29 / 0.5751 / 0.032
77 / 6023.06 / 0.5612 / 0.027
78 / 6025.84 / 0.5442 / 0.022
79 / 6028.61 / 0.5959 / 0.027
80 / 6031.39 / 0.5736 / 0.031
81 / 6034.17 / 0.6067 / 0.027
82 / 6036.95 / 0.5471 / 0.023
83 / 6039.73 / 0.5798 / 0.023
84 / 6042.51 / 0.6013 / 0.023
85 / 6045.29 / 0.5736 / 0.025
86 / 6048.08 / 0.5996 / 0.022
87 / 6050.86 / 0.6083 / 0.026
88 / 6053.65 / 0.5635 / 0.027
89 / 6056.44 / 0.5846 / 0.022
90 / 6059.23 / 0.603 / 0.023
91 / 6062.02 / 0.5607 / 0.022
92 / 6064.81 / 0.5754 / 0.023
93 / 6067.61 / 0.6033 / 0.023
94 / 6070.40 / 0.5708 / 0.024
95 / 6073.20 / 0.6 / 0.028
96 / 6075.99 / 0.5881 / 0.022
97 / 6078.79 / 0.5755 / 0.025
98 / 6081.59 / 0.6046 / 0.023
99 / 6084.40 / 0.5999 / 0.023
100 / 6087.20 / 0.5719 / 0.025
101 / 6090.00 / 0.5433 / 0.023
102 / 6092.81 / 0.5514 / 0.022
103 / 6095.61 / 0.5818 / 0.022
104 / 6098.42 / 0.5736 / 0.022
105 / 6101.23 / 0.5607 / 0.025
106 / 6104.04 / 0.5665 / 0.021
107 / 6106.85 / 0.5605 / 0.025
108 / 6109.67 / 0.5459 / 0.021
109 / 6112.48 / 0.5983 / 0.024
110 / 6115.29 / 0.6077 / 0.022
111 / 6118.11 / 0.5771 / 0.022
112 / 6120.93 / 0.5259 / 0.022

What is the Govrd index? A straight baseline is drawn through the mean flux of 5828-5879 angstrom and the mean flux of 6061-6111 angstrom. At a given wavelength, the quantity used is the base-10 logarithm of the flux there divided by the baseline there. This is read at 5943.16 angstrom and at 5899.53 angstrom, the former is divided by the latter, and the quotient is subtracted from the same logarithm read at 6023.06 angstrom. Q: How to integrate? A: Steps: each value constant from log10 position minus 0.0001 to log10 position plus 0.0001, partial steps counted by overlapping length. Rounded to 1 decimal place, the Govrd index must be 0.8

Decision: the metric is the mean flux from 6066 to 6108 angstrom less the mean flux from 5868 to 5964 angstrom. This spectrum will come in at 0.020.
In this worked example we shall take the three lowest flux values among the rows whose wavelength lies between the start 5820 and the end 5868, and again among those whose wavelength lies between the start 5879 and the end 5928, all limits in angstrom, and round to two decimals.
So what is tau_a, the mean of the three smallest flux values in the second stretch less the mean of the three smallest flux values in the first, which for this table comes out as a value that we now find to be -0.10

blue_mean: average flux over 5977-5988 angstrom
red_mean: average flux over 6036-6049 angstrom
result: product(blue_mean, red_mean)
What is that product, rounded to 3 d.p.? 0.350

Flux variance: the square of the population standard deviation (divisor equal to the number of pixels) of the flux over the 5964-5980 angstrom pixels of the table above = 0.0013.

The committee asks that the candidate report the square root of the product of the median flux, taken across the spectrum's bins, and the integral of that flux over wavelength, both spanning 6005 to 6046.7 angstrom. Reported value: 3.7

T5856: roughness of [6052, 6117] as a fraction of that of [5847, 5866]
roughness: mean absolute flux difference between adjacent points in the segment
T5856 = 0.46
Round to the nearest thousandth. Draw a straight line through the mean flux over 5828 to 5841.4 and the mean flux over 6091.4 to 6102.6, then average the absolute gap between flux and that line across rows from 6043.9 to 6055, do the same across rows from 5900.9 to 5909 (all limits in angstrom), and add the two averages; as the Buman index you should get 0.041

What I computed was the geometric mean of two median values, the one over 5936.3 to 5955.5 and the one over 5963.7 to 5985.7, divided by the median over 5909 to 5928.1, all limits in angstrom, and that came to 1.01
